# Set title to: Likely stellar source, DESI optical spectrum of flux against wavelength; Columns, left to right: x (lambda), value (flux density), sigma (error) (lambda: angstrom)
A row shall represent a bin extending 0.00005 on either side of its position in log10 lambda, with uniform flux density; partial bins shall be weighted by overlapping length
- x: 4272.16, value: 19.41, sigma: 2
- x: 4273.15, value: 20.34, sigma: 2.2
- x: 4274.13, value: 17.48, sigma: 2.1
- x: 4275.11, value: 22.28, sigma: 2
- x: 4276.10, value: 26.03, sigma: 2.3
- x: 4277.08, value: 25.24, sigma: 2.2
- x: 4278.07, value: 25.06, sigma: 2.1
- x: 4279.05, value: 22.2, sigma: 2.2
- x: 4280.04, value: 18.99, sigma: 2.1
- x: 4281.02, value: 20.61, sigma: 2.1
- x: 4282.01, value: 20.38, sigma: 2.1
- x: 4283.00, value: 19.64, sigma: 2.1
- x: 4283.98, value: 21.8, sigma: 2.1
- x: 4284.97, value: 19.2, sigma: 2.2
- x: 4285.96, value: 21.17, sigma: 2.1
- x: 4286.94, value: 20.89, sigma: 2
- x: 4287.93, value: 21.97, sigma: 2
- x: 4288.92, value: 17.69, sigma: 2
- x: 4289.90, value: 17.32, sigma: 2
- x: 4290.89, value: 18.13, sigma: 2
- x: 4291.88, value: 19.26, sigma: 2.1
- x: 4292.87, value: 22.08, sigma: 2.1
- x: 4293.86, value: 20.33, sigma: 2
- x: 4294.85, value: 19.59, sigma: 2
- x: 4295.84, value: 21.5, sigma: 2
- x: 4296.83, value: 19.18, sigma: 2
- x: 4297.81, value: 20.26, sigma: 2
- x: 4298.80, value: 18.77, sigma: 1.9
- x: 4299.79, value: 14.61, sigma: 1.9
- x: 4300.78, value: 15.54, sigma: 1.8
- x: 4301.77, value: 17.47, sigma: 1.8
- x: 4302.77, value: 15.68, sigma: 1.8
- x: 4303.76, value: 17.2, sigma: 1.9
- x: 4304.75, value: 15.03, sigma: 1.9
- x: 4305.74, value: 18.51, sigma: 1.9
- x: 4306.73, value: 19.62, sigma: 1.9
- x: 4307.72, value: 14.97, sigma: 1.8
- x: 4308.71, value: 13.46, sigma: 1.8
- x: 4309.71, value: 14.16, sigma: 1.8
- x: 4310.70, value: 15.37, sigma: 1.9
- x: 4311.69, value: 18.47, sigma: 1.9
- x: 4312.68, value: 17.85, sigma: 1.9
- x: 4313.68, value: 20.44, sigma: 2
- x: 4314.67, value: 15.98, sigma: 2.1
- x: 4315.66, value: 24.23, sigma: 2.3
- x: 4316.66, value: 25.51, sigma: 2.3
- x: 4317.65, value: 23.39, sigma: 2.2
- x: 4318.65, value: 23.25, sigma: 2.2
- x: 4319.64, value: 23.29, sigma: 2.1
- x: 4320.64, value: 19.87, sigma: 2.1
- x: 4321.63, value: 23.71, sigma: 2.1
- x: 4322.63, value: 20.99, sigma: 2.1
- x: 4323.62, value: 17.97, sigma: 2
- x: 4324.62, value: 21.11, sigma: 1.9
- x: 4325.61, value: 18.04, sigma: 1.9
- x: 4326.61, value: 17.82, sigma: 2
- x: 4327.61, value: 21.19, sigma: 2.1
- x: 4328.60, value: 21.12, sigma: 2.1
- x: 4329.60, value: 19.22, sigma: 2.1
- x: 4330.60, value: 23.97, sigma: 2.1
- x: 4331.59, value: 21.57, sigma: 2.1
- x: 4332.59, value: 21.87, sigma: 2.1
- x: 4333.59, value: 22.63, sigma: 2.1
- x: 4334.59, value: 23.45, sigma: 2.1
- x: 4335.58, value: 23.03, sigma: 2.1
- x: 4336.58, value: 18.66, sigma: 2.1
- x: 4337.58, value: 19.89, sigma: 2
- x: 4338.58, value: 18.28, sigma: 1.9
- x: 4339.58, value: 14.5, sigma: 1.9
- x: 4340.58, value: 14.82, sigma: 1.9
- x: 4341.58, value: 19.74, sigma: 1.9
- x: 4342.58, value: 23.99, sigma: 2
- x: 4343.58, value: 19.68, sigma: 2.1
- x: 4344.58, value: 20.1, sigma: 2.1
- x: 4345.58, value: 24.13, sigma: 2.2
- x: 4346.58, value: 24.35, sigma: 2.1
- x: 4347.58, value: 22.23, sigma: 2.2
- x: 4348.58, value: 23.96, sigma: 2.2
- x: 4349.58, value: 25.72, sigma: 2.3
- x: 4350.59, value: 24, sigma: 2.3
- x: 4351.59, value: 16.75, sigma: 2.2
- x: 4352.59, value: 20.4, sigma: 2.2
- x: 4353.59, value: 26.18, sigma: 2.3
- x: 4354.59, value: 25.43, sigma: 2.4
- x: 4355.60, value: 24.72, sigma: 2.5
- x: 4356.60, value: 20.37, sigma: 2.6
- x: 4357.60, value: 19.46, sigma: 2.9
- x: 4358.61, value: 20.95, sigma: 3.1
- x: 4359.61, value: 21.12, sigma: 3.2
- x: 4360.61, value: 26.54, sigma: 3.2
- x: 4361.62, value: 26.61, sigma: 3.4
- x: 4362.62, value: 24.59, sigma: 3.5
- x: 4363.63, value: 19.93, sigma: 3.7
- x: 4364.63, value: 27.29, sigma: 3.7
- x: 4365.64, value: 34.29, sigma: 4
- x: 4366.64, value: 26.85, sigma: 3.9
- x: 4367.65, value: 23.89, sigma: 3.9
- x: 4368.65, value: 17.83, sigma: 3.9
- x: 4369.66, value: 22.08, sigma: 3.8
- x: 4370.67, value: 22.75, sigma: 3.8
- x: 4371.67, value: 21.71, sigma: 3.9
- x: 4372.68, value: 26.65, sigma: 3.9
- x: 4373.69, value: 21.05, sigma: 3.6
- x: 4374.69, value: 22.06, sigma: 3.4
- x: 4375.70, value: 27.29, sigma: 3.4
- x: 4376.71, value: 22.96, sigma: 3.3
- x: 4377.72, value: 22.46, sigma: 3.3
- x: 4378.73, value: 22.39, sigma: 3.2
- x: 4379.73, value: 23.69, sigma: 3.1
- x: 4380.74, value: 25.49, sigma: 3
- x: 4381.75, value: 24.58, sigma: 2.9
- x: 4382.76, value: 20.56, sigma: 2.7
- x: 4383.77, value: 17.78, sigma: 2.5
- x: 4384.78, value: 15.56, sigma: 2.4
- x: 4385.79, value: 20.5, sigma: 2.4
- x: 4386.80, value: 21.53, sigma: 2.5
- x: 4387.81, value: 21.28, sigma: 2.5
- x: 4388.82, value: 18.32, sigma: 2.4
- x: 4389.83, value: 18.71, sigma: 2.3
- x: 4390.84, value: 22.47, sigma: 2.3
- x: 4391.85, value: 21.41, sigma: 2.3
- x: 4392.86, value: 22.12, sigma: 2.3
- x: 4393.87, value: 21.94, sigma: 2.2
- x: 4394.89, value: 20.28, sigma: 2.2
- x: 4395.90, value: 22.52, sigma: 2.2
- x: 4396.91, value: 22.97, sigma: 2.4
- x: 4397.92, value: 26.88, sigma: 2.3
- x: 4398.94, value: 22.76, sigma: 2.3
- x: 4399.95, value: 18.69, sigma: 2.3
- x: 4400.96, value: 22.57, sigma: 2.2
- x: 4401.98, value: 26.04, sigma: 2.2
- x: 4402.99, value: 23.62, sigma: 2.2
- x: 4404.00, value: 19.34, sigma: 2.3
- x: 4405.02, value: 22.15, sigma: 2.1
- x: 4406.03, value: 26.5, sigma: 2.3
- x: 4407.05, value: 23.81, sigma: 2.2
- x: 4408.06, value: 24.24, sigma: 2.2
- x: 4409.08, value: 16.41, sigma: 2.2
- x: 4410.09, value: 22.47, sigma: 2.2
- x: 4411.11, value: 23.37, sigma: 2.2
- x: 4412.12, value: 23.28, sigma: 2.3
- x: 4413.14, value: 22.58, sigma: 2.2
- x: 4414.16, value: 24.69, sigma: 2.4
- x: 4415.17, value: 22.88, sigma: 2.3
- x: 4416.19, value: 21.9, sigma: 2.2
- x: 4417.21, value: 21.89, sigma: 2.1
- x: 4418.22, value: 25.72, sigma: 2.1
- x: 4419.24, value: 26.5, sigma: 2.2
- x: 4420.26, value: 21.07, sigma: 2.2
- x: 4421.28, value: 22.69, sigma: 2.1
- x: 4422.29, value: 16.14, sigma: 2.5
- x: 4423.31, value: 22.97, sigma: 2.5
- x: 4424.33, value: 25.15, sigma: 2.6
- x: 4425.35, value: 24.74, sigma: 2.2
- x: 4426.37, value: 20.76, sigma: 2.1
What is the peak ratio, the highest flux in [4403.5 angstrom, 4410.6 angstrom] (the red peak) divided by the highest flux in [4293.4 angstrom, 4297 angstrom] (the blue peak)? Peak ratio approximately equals 1.23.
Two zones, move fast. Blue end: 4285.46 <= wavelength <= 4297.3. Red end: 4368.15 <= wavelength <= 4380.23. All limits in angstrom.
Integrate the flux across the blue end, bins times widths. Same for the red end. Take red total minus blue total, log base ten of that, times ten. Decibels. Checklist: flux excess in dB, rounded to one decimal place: 15.9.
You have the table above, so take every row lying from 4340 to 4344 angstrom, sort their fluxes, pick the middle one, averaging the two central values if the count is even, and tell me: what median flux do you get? 19.7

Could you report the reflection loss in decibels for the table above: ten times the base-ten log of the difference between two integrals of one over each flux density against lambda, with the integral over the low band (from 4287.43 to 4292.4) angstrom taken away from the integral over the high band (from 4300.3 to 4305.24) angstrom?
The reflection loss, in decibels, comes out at -14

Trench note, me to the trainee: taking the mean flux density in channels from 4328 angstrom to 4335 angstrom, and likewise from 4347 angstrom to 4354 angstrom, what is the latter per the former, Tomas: 1.04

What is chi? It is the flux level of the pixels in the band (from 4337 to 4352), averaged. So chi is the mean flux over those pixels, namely 20.8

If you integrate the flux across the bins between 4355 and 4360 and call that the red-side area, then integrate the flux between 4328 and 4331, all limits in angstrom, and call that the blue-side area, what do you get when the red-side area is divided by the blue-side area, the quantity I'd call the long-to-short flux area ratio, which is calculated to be 1.67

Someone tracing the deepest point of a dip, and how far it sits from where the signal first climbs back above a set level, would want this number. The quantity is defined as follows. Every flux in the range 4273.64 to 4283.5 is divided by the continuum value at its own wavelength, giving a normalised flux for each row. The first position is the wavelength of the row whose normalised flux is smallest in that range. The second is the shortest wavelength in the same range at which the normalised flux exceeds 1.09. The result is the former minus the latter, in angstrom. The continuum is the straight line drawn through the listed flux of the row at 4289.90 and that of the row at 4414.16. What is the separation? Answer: -1.0 angstrom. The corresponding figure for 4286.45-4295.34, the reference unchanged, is 3.0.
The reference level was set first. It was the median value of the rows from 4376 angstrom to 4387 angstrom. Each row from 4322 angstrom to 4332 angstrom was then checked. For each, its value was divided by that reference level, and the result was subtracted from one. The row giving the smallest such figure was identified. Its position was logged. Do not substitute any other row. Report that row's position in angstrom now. 4330.60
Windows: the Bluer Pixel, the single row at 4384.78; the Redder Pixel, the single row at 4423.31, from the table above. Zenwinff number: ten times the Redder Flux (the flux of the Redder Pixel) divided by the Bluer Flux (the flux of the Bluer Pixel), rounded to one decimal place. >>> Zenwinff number 14.8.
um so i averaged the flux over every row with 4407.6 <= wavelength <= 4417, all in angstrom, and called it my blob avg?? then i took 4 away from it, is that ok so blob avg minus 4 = 18.4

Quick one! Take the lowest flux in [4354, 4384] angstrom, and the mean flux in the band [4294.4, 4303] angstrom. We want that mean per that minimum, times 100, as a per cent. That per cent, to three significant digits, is 102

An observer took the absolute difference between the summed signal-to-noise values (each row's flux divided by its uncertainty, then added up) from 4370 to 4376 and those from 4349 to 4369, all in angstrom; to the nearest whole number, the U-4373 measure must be 122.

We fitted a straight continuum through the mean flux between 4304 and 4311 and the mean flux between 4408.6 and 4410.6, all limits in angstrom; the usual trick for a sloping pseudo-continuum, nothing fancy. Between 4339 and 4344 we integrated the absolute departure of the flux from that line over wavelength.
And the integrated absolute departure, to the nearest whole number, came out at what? 17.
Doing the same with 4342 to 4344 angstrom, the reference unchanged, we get 9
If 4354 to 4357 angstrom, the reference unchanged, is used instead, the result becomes 18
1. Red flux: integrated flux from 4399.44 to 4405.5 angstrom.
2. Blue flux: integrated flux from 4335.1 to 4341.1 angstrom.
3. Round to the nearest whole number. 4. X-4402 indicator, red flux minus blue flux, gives 25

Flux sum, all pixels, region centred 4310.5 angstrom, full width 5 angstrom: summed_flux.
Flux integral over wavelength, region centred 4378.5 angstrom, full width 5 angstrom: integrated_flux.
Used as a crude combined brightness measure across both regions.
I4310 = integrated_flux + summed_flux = 197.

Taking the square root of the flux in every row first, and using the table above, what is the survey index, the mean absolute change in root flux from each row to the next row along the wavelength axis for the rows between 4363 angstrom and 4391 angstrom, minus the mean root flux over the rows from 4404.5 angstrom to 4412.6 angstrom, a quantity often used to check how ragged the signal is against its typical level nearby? -4.44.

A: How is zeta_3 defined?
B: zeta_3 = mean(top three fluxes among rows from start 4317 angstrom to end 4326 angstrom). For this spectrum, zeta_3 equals 23.5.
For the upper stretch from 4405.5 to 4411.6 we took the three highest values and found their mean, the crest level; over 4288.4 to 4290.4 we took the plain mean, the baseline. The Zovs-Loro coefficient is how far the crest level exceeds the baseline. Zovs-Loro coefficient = 7.3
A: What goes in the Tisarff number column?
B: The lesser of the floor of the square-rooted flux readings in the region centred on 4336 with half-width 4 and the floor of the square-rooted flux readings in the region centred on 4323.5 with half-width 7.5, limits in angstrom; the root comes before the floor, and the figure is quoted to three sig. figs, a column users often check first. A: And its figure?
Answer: 3.81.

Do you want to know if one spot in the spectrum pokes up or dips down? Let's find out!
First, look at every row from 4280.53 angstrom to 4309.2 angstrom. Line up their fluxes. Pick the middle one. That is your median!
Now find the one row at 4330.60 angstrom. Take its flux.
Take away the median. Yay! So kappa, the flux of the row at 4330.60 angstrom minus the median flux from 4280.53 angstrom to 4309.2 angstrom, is 5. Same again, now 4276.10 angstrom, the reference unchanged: 7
